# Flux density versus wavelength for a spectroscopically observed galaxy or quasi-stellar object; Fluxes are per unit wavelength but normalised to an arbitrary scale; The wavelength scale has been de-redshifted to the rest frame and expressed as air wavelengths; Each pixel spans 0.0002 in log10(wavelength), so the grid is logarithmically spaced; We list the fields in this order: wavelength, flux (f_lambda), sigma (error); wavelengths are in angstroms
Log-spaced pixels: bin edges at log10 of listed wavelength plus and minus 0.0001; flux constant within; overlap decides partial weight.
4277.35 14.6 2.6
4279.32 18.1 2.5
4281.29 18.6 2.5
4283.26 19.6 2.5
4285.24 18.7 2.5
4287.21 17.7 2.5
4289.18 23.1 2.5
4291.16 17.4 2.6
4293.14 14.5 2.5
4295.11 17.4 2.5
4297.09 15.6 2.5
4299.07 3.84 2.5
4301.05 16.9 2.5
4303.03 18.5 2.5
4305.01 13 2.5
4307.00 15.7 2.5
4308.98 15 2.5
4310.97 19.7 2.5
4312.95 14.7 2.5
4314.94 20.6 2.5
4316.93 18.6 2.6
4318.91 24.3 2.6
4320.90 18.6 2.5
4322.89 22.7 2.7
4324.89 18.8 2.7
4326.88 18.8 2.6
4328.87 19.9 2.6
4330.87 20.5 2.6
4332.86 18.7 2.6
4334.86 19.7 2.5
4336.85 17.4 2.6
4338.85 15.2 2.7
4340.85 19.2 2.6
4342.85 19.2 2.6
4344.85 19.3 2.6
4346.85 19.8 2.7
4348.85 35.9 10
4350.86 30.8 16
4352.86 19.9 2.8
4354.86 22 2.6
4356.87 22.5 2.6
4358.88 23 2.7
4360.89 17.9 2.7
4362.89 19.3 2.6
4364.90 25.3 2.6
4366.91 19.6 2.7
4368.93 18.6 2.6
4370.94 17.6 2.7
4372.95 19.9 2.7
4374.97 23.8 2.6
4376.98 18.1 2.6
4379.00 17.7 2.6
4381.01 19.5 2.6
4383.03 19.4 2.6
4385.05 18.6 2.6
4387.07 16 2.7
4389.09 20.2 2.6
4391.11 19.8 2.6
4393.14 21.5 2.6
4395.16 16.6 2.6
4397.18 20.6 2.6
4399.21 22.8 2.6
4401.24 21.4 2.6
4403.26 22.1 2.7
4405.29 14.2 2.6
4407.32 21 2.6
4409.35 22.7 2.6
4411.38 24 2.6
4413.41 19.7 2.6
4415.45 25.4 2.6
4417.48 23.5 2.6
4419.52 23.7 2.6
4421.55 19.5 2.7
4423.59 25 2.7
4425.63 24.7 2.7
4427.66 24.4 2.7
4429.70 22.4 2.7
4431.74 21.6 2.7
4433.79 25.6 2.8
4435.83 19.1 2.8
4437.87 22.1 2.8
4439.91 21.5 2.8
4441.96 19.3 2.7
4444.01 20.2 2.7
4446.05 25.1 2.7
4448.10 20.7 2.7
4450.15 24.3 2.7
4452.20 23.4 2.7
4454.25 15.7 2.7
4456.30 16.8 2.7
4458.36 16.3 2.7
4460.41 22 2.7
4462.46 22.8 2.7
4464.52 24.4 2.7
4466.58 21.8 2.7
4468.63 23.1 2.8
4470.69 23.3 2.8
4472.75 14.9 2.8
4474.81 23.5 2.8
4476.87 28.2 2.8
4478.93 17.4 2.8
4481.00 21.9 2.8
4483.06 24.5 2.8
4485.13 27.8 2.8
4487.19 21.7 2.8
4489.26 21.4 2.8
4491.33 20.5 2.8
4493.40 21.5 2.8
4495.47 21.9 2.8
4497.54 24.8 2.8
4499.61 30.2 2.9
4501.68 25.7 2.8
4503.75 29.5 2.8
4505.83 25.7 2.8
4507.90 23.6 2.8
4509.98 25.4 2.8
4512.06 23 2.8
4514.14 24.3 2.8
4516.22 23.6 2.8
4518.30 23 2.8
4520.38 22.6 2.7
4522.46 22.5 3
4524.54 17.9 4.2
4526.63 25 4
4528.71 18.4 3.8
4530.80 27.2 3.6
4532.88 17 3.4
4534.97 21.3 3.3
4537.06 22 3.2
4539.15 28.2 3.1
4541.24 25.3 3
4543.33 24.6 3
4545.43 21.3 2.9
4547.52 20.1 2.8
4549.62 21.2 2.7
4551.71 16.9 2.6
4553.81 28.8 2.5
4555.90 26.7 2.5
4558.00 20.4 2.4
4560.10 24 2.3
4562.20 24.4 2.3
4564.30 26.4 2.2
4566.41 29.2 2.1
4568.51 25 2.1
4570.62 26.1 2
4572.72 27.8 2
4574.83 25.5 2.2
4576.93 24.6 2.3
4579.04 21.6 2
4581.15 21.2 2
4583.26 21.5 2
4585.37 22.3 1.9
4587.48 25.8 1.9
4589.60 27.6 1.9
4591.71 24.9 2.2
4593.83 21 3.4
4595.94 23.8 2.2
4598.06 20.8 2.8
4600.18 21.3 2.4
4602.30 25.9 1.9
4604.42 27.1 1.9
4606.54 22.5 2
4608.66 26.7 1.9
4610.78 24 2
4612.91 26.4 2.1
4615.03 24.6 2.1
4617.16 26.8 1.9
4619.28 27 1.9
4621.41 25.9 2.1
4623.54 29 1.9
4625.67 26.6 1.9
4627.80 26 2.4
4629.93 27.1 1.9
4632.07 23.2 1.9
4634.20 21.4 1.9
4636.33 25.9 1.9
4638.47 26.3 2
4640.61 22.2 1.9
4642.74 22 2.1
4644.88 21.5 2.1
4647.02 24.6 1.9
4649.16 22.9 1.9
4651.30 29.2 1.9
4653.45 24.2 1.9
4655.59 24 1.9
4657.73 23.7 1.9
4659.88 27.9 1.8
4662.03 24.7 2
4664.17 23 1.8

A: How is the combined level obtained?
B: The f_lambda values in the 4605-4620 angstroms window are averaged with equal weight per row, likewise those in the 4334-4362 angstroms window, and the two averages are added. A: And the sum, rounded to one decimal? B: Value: 47.0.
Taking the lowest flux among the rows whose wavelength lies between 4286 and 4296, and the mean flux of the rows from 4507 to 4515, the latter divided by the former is 1.7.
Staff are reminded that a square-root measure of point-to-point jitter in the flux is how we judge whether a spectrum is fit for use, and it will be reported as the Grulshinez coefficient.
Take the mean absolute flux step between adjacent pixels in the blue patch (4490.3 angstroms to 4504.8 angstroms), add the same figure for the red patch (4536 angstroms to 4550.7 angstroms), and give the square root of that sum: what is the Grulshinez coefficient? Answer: 2.4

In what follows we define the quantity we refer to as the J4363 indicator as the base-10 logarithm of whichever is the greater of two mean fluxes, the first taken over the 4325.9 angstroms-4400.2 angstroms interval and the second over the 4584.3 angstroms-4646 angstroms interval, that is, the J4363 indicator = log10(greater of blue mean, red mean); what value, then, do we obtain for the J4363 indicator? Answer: 1.392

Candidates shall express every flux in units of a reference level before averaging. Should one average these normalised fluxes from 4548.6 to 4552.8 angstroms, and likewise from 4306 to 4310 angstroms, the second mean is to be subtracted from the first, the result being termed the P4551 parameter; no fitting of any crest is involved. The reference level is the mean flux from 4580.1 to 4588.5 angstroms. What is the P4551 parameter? 0.2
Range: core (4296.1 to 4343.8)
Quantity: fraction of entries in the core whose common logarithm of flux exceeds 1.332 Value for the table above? 0.08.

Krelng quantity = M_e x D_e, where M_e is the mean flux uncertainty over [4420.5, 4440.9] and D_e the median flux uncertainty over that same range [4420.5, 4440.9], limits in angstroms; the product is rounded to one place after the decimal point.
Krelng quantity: 7.4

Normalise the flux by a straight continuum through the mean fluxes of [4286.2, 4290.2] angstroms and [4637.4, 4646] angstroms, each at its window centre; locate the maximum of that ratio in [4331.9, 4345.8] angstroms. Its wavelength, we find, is 4334.86 angstroms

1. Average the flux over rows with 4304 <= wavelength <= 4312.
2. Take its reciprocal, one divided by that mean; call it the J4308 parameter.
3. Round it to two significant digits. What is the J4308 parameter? 0.063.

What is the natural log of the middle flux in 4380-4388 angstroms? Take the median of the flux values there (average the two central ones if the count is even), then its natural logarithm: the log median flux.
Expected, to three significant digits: 2.94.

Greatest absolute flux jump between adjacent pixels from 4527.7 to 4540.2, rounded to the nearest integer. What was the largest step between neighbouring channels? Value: 10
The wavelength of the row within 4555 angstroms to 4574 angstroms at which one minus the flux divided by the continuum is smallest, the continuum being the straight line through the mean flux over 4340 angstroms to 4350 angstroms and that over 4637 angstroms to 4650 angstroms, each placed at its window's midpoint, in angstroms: 4566.41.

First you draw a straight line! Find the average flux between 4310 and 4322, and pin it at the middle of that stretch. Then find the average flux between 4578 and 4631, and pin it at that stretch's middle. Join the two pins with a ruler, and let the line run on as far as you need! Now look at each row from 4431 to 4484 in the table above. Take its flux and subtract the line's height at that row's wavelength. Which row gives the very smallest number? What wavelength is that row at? 4472.75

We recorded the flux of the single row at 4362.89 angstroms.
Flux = 19.3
